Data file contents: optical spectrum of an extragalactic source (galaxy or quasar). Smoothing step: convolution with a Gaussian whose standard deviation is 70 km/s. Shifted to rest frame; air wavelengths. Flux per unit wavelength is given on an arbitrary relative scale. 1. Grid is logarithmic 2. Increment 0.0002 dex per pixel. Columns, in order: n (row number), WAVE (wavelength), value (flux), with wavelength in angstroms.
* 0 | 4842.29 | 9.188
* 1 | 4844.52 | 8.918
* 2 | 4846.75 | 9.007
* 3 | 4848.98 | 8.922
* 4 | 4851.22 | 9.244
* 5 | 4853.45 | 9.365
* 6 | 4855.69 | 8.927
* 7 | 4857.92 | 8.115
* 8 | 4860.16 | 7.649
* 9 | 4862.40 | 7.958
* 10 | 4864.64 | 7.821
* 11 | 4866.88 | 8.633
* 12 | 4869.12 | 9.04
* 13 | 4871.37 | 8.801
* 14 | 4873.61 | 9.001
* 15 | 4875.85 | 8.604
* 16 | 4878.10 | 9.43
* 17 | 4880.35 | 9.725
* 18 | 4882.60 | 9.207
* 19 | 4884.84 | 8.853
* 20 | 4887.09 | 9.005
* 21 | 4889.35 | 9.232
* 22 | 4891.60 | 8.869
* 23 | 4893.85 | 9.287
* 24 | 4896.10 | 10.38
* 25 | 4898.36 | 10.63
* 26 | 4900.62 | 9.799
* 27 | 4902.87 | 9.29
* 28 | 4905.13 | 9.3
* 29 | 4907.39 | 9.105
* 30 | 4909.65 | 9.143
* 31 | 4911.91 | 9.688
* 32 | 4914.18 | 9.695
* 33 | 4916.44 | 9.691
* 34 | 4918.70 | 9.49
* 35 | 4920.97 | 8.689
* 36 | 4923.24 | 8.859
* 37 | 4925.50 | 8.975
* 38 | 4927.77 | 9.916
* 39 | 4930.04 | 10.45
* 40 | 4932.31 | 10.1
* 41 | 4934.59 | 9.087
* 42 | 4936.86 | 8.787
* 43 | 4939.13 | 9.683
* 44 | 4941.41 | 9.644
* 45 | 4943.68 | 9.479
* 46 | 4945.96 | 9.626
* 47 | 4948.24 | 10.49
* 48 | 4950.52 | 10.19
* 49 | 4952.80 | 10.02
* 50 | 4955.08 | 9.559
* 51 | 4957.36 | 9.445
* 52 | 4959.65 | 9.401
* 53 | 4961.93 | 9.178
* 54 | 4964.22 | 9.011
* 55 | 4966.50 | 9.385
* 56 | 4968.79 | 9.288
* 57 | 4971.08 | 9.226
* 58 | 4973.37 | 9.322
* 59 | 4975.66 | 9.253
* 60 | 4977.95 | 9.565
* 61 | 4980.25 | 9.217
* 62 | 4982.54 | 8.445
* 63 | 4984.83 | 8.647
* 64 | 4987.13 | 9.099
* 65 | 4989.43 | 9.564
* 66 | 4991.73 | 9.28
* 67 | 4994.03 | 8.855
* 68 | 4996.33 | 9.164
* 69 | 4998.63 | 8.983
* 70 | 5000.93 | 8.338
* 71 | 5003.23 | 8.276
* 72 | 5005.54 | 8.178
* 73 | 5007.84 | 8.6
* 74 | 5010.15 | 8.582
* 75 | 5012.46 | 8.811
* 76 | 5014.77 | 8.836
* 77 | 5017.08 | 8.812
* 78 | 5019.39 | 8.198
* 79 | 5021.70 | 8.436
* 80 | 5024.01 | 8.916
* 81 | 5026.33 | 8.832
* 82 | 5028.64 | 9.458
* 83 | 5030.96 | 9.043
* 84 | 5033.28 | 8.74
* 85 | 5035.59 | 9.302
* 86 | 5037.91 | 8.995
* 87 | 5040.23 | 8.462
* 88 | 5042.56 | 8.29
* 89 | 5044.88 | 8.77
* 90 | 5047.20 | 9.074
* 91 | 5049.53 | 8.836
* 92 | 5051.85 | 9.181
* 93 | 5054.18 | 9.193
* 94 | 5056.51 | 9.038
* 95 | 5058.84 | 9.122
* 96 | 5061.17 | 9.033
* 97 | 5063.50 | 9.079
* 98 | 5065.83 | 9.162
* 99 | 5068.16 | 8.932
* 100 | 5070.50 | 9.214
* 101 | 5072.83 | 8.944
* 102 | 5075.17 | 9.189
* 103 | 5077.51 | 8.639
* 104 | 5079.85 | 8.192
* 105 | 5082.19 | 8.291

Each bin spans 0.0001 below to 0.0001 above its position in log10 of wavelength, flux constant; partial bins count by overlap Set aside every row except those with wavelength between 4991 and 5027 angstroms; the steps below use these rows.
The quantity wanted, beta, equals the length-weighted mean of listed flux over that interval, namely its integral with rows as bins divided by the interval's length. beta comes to 8.7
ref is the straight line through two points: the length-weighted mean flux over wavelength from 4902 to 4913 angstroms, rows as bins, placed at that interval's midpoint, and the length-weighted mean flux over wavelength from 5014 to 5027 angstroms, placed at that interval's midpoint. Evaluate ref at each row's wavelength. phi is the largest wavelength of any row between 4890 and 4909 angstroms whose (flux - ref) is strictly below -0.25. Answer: 4891.60 angstroms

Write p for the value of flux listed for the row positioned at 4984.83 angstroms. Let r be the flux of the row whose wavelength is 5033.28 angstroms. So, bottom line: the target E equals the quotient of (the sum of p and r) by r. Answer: 1.99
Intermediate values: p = 8.647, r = 8.74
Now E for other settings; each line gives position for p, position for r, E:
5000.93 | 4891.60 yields 1.94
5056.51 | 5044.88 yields 2.03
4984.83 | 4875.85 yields 2.00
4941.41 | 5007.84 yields 2.12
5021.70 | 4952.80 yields 1.84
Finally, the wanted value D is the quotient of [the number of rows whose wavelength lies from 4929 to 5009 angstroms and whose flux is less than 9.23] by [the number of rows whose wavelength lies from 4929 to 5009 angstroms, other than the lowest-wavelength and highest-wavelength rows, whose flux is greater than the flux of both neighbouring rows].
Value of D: 2.3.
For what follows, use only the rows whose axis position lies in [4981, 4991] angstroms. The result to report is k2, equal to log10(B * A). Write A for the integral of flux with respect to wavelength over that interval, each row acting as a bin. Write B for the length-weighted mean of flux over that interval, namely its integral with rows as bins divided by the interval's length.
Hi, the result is 2.91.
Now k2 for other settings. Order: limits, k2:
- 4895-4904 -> 2.96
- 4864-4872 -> 2.77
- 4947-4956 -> 2.96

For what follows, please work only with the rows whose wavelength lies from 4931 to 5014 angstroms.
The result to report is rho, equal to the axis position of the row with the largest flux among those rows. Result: 4948.24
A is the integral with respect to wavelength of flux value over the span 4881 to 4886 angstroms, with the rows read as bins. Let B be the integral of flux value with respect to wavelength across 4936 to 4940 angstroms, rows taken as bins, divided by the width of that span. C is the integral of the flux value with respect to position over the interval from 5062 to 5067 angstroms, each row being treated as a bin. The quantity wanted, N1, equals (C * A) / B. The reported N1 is 225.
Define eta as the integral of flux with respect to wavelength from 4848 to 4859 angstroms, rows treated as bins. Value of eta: 98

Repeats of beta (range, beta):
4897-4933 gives 9.5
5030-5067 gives 9.0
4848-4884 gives 8.8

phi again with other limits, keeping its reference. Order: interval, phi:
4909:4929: 4923.24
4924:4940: 4936.86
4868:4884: 4875.85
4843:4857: 4855.69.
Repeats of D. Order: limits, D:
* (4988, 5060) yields 3.4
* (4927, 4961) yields 0.7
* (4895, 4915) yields 1.0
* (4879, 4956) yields 1.6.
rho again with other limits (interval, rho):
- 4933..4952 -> 4948.24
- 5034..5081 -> 5035.59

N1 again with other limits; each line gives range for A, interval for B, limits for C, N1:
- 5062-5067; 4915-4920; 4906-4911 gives 218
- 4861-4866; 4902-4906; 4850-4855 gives 197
